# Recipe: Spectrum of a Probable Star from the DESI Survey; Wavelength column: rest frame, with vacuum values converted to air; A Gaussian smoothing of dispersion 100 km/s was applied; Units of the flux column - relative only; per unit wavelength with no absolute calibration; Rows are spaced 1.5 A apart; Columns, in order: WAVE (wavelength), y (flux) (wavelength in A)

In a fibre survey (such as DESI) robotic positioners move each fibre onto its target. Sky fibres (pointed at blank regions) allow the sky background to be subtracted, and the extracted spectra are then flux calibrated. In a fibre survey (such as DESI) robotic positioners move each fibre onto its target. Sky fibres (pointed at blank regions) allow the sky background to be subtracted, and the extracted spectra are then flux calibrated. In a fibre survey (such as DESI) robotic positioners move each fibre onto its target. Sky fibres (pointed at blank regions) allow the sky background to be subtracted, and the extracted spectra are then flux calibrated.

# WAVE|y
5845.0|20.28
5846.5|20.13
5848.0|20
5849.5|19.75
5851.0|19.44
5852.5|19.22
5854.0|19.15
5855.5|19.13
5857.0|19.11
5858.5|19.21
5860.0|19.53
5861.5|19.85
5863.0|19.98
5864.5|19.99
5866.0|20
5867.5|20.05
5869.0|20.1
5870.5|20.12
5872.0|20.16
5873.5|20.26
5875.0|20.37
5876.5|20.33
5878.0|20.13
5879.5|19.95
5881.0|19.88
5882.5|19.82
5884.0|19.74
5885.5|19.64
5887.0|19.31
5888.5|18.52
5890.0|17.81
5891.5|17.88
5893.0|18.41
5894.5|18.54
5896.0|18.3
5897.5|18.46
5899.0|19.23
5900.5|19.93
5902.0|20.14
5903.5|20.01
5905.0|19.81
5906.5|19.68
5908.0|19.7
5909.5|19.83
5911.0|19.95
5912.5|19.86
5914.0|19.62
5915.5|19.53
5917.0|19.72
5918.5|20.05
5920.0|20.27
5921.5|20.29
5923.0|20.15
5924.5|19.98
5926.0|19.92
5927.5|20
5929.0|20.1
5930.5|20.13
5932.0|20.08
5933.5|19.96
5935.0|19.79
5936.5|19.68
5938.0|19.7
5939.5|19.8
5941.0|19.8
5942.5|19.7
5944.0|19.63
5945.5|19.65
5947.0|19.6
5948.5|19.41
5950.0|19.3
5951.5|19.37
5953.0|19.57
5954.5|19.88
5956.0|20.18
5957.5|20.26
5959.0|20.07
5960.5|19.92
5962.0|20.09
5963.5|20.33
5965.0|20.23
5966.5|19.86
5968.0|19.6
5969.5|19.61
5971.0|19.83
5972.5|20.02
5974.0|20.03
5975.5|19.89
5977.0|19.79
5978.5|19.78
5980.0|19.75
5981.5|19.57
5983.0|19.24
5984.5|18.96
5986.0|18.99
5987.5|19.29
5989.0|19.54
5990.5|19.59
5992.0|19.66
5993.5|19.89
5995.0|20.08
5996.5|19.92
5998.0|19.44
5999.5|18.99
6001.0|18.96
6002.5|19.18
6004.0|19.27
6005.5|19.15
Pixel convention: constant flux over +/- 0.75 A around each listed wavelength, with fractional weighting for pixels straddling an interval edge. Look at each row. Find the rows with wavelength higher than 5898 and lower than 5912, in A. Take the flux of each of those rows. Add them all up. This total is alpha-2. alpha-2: 178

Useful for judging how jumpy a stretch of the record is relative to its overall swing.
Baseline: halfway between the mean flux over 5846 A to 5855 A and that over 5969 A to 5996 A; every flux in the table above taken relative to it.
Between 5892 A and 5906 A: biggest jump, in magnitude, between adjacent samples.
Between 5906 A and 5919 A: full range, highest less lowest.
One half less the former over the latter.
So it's -1.0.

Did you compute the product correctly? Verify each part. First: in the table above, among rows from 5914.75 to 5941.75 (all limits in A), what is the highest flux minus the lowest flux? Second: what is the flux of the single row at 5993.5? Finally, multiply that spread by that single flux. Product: 15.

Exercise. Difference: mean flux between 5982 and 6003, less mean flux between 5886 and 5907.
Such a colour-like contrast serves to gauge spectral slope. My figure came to 0.41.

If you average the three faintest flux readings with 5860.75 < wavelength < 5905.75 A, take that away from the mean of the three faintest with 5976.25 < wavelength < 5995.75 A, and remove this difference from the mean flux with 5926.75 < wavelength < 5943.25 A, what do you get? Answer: 18.8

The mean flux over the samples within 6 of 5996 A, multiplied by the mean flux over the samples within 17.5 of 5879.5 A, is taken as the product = 382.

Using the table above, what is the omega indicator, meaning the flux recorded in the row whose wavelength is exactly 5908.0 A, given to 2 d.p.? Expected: 19.70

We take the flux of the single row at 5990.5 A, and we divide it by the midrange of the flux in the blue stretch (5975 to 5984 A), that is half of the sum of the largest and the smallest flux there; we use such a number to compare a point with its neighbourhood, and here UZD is 1.001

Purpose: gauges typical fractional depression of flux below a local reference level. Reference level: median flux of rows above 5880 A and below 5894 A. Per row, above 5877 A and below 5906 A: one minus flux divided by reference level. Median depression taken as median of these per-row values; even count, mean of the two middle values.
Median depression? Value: -0.0171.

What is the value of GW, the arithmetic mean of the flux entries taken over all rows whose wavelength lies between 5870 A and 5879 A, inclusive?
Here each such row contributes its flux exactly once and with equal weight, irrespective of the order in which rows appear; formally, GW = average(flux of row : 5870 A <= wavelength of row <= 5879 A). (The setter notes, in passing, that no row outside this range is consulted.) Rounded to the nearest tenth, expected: 20.2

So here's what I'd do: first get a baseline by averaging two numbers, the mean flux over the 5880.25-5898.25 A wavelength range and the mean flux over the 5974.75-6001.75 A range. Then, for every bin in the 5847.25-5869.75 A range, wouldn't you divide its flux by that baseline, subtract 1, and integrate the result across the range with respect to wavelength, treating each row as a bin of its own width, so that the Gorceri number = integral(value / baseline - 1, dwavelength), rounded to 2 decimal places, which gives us 0.52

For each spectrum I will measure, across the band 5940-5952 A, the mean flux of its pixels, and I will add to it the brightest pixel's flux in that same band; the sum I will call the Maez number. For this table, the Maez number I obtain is 39.4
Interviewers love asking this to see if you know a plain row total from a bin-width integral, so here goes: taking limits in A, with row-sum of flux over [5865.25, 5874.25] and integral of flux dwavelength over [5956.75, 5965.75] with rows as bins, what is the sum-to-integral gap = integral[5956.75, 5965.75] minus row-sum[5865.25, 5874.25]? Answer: 61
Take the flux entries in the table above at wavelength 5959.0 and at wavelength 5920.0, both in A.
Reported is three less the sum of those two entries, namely -37.3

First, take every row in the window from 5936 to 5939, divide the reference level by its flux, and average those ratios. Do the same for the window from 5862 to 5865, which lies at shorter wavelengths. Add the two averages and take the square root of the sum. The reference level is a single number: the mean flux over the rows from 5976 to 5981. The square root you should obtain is 1.41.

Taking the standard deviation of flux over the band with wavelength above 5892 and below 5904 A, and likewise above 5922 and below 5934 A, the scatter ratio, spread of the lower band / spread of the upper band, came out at 9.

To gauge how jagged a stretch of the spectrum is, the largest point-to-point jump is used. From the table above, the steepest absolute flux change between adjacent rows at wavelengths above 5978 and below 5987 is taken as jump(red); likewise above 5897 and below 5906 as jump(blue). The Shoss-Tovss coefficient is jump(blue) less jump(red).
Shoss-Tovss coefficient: 0.44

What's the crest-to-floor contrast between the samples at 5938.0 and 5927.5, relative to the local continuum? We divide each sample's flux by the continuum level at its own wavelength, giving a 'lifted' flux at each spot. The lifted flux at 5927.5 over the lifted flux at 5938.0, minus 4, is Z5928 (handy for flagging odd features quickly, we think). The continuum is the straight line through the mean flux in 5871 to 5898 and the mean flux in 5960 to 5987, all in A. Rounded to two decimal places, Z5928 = -2.98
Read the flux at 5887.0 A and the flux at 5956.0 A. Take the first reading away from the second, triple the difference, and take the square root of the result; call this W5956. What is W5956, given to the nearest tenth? 1.6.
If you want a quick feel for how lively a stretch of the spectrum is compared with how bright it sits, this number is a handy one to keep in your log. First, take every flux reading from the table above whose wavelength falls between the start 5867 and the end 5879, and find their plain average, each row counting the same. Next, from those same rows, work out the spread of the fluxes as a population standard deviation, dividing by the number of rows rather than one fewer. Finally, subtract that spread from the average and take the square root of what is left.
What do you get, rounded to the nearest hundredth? 4.48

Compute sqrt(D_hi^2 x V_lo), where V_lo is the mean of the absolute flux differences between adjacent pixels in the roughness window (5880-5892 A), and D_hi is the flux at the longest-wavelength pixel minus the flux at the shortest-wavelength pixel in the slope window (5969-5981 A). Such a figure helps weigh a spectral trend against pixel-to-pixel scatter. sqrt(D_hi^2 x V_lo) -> 0.08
